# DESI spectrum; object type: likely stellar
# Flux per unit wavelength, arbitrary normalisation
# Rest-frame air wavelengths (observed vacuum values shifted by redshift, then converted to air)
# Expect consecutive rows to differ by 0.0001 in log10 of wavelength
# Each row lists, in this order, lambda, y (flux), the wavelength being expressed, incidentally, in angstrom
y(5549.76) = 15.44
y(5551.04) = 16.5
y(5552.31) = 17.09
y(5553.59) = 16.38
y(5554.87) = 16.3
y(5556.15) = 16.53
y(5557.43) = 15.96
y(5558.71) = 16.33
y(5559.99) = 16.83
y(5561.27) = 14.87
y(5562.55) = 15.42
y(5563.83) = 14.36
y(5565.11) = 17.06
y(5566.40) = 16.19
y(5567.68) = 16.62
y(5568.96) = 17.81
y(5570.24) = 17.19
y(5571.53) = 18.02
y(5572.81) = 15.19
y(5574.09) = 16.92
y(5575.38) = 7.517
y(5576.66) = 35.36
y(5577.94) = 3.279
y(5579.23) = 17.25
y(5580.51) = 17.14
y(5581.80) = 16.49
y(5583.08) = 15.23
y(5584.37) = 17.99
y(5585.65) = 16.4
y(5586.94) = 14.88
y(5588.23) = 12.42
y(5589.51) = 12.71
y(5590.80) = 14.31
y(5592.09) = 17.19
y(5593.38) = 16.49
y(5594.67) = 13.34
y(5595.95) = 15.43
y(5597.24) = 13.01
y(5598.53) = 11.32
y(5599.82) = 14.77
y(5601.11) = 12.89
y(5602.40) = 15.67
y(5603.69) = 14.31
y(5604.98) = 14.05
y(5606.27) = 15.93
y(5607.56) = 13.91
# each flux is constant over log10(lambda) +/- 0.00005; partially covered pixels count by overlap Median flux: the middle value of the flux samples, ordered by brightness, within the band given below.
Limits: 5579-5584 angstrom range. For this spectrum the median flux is 16.8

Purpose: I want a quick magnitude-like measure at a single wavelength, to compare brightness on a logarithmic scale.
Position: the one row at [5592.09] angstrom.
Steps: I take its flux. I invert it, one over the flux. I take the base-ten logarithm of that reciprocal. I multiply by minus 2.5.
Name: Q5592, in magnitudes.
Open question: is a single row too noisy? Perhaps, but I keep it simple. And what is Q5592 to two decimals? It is 3.09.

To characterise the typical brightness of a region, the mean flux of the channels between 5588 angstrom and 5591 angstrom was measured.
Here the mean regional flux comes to 13.1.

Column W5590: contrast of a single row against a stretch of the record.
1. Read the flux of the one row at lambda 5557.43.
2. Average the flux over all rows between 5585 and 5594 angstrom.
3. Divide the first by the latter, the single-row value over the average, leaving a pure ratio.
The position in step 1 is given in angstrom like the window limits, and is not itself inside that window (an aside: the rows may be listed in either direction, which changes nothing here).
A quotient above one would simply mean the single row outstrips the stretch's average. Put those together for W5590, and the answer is 1.07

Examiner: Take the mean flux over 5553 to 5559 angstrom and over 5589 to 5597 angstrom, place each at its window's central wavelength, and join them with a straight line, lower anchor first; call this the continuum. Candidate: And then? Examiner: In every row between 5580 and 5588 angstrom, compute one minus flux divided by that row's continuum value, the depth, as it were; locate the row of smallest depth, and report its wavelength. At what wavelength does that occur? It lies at 5584.37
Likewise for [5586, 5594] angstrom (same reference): 5592.09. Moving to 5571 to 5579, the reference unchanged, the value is 5576.66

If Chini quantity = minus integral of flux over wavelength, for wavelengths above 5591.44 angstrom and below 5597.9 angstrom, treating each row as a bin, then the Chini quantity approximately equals -97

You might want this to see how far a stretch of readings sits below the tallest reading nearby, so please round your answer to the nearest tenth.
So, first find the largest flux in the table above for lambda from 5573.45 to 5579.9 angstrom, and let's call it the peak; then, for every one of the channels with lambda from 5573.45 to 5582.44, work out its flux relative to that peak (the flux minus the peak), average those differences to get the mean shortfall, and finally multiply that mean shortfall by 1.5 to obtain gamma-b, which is -28.6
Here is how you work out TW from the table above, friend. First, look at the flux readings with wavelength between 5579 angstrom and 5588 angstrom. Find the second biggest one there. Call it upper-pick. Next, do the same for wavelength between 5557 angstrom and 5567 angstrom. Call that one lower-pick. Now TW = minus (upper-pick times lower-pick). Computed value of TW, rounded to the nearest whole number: -290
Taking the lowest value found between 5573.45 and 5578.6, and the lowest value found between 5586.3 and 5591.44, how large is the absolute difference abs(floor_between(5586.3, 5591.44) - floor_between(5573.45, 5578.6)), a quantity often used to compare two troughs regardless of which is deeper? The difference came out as 9.1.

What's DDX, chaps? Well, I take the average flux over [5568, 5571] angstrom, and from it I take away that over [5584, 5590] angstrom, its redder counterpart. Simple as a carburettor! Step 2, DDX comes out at 2.6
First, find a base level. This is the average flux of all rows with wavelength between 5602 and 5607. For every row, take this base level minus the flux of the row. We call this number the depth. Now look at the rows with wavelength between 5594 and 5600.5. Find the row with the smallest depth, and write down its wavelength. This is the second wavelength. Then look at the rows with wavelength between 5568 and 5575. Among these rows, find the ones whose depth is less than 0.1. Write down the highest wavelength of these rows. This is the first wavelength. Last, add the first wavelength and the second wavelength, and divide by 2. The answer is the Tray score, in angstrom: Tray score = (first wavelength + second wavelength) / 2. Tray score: 5585.0 angstrom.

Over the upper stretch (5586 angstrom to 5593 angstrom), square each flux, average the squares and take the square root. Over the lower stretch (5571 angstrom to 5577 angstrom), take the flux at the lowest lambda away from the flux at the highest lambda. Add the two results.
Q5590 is 31.7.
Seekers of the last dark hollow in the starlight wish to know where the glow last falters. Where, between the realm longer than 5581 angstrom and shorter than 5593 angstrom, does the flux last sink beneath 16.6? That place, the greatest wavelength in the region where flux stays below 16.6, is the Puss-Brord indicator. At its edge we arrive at 5590.80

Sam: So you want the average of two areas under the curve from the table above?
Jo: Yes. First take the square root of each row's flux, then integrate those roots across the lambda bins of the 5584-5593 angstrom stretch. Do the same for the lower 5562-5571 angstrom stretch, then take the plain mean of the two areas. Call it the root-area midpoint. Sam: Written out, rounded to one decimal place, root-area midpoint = 35.6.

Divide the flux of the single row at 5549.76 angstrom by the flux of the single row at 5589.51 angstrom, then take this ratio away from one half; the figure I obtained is -0.71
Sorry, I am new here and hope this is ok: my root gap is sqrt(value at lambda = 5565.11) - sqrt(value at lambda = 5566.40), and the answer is 0.11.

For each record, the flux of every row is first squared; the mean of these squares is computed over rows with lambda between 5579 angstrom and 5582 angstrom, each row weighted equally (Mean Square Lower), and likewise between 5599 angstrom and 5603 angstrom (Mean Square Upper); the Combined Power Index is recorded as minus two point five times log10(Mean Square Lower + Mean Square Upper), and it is -6.74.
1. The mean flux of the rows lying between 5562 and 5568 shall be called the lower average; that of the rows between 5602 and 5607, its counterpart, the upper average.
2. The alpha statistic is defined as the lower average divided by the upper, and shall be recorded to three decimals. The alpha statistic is 1.063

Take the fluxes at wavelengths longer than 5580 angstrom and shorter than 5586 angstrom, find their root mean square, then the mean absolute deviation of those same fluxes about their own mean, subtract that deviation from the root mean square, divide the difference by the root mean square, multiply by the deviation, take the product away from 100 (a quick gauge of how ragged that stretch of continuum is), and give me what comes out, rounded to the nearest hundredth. 99.30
